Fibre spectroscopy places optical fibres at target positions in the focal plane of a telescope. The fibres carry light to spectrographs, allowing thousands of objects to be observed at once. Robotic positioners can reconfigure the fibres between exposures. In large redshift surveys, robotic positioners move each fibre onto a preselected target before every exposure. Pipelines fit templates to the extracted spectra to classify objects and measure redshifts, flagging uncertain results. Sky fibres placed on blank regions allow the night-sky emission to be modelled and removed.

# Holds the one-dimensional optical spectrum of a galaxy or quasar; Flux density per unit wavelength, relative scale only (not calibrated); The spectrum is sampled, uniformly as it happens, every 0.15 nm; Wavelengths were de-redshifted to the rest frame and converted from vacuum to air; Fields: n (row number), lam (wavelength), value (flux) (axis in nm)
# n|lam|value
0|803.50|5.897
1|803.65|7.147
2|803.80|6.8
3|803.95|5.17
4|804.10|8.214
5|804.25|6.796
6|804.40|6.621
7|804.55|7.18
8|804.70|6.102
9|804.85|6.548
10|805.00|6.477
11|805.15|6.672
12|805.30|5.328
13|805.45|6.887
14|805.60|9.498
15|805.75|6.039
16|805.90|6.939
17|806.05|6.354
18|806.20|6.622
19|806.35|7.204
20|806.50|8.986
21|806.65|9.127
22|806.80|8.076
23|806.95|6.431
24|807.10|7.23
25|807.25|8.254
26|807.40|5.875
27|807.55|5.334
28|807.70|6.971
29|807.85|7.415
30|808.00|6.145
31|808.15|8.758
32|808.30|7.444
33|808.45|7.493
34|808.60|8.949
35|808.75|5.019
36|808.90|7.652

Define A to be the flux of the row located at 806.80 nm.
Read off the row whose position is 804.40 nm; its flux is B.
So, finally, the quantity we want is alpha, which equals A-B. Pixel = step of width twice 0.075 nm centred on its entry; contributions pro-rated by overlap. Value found 1.5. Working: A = 8.076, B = 6.621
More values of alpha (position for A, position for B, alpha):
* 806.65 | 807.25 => 0.9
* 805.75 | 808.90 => -1.6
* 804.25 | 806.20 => 0.2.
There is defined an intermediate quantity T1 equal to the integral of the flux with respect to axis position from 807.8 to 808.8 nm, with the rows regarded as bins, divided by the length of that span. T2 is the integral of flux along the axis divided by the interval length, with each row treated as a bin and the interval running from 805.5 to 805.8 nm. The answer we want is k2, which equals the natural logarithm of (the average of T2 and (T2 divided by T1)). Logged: 1.49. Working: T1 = 7.4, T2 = 7.84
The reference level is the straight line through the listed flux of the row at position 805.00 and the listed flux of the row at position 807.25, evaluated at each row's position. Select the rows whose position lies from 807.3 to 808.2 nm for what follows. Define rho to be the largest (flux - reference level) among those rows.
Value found -0.2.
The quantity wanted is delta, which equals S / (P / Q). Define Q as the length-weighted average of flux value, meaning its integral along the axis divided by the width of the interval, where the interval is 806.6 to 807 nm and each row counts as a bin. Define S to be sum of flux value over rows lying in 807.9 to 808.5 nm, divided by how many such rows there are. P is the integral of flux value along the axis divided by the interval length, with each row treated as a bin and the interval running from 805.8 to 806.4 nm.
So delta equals 8.7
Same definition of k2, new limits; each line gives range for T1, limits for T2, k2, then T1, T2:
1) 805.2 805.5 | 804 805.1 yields 1.38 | 6.1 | 6.81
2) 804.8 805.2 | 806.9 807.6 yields 1.35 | 6.6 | 6.68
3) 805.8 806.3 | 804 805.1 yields 1.37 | 6.6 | 6.81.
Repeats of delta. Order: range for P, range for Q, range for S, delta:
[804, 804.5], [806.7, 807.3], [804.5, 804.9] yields 7.0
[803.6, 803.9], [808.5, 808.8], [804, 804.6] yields 7.6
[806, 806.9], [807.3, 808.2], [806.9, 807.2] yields 6.0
